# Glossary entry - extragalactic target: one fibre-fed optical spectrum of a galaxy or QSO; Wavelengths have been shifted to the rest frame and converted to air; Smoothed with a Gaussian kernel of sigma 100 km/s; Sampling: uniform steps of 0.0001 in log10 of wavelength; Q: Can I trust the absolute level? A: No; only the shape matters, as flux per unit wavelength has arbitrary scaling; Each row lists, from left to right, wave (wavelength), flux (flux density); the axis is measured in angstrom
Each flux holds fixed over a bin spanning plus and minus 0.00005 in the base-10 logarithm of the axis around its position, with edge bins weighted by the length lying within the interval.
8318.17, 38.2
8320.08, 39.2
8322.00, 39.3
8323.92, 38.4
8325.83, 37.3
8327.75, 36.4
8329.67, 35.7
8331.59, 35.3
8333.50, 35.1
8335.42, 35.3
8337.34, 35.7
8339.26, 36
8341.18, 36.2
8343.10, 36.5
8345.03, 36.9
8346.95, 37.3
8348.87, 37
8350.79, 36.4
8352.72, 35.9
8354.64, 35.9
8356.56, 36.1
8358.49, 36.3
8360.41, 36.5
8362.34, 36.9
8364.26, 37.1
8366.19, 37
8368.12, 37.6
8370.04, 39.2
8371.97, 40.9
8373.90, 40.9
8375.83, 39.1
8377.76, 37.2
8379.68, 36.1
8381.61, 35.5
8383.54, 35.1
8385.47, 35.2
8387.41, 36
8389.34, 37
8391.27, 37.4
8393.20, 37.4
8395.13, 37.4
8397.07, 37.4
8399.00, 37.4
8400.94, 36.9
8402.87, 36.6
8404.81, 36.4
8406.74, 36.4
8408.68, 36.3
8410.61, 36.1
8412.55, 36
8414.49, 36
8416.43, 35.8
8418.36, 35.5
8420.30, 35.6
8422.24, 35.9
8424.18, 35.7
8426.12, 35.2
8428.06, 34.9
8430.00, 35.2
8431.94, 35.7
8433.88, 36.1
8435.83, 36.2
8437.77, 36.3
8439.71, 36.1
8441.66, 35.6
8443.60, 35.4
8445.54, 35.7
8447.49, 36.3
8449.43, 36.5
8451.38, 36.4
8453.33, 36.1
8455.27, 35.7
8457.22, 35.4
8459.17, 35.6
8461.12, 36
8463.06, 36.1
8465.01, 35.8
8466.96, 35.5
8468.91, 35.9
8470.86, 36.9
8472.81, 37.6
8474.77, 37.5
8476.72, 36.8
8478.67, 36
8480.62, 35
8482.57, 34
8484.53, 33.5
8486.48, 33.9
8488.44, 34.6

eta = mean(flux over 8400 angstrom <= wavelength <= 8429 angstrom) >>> 36.0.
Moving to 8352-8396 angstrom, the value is 37.1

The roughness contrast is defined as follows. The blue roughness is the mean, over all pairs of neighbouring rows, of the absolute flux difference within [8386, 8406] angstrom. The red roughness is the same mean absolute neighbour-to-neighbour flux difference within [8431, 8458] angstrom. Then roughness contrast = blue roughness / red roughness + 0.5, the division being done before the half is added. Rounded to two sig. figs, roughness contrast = 1.4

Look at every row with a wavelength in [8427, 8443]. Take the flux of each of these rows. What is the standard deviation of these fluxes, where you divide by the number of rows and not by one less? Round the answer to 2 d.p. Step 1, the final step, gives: 0.47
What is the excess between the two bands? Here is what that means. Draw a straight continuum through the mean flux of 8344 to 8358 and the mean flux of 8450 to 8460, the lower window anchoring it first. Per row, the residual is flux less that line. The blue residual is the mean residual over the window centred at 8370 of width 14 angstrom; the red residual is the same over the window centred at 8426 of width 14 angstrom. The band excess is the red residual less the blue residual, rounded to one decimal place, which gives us -3.0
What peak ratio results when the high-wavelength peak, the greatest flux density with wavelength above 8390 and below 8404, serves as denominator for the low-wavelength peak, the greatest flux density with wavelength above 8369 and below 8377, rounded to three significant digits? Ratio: 1.09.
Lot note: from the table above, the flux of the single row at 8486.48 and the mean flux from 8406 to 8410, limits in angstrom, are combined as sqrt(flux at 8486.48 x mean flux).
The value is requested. 35.1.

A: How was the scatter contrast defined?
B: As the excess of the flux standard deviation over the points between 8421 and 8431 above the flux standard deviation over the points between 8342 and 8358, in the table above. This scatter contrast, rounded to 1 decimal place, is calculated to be -0.1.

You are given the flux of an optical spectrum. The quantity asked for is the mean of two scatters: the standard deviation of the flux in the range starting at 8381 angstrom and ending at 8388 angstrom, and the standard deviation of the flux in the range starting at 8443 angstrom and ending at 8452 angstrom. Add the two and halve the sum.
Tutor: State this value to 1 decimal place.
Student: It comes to 0.4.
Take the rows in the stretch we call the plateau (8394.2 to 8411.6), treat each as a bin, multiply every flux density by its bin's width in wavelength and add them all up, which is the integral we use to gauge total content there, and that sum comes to 640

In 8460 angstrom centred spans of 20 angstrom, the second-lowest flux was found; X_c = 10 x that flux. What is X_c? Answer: 355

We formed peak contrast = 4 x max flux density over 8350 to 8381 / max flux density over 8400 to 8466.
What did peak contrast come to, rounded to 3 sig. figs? 4.43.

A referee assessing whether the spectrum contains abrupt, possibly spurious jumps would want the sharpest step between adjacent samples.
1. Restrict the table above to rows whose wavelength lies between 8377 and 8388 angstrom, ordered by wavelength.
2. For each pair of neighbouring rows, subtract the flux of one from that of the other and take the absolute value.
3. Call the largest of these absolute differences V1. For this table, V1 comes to 1.10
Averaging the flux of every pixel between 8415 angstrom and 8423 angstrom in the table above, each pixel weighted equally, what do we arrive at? 35.7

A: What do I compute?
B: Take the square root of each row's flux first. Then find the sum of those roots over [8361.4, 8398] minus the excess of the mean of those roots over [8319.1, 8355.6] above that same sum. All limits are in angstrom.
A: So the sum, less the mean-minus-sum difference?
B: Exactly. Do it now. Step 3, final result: 226.3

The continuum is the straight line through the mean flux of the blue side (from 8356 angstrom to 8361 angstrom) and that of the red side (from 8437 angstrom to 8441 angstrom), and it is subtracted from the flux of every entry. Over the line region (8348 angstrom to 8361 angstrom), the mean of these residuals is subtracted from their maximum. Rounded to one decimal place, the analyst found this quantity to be 0.7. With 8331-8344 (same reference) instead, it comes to 0.8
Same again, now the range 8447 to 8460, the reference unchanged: 0.5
